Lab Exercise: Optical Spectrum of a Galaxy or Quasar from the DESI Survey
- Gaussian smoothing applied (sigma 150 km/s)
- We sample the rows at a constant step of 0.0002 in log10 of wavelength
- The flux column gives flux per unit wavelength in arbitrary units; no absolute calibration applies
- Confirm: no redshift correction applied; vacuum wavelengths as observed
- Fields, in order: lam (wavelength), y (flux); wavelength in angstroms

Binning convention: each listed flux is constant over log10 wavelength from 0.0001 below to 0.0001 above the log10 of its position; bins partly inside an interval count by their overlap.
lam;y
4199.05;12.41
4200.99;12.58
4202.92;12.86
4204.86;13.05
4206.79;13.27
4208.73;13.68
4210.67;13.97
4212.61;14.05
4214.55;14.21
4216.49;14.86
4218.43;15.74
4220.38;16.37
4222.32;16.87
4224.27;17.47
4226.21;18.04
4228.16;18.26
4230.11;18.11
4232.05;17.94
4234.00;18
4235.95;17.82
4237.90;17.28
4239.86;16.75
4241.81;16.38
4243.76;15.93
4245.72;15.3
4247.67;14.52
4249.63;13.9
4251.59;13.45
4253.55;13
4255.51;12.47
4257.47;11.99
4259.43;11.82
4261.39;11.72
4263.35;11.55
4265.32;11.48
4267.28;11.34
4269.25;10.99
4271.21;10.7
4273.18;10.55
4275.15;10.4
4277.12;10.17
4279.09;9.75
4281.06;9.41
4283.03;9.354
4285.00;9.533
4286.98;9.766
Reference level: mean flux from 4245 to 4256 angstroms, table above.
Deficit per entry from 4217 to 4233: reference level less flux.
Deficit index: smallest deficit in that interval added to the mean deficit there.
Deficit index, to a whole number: -8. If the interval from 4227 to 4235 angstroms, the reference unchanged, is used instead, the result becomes -9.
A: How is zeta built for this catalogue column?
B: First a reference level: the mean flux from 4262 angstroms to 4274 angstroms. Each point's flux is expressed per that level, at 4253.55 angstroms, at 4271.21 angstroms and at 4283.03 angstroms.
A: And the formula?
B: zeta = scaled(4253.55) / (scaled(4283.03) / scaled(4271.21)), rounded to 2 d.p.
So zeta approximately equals 1.34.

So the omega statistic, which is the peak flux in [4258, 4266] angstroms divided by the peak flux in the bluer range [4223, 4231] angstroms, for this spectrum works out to 0.6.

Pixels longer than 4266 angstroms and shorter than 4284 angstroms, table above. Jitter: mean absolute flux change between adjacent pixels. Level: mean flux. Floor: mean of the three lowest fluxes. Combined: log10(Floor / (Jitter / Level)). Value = 2.60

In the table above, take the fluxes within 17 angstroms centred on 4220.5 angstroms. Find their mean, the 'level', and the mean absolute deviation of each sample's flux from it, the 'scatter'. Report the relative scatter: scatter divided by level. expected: 0.08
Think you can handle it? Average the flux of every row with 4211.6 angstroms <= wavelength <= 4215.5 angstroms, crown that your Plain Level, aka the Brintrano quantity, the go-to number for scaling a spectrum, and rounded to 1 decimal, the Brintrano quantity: 14.1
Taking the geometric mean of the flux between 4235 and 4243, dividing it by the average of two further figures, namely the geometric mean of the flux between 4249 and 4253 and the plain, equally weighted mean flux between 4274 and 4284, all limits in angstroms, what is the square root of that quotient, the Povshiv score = 1.20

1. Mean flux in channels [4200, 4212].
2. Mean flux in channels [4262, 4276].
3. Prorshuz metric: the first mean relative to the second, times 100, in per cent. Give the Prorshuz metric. 120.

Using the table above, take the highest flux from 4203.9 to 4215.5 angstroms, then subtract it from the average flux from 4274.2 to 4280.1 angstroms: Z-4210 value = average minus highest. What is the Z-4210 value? -4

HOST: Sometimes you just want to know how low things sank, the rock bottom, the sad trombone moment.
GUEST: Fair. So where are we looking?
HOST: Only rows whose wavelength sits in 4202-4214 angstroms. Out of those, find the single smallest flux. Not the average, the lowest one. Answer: 12.86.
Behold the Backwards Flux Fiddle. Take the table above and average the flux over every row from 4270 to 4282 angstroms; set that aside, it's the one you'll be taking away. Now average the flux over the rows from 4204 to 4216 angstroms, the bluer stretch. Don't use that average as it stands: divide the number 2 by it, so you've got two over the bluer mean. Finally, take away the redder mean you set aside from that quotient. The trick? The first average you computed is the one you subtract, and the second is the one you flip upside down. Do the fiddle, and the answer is -10.0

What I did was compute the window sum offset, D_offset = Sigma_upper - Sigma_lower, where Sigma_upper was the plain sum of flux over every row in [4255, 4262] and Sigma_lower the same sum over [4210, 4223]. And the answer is -58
